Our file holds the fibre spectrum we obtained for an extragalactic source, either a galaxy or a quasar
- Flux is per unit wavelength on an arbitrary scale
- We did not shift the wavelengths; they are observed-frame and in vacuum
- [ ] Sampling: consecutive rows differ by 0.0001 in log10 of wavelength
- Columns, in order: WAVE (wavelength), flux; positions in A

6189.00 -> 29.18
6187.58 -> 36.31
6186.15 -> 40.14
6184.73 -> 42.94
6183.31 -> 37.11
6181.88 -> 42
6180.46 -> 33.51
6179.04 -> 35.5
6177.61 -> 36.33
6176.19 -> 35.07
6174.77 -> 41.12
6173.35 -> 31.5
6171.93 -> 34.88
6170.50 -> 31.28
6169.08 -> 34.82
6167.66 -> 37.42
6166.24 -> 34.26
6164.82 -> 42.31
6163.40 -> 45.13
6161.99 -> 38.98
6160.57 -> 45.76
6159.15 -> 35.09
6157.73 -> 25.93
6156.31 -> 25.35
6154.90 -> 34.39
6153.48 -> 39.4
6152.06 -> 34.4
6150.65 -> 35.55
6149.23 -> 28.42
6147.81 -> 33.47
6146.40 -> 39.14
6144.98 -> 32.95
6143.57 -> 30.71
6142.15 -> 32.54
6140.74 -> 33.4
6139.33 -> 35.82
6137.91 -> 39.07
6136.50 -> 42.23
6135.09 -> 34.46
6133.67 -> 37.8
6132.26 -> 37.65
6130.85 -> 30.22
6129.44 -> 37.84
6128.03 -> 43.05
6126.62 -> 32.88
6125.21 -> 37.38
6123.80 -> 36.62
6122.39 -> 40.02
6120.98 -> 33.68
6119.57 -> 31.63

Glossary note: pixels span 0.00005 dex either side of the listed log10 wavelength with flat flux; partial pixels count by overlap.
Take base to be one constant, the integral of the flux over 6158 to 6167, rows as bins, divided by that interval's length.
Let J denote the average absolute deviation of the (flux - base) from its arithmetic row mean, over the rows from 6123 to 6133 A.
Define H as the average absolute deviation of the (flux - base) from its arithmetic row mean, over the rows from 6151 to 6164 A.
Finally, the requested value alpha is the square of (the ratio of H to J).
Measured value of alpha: 3.9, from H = 5.6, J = 2.84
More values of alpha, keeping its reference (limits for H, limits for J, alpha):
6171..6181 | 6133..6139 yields 0.7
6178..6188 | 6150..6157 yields 0.8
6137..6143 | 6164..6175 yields 0.5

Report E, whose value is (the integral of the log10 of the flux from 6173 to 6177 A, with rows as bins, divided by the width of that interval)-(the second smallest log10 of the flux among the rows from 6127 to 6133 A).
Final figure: -0.016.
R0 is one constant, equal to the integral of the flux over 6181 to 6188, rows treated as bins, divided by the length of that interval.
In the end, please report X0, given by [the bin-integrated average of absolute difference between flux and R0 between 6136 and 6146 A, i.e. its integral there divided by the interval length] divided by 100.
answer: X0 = 0.051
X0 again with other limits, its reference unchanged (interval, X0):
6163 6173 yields 0.049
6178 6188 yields 0.032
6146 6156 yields 0.052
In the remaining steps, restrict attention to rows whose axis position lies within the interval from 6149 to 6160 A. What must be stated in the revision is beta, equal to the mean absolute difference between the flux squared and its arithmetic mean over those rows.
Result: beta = 270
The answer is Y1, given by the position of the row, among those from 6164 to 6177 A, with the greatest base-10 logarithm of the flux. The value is 6164.82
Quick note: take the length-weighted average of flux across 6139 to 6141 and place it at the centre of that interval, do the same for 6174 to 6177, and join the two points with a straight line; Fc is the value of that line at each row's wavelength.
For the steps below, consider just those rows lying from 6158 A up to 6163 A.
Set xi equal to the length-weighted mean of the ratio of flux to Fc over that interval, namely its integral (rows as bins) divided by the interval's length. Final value 1.07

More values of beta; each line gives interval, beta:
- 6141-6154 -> 188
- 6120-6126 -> 131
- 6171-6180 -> 147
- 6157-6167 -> 409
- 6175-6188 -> 208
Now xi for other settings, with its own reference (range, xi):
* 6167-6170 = 0.96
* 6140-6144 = 0.93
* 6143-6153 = 0.95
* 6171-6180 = 0.94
